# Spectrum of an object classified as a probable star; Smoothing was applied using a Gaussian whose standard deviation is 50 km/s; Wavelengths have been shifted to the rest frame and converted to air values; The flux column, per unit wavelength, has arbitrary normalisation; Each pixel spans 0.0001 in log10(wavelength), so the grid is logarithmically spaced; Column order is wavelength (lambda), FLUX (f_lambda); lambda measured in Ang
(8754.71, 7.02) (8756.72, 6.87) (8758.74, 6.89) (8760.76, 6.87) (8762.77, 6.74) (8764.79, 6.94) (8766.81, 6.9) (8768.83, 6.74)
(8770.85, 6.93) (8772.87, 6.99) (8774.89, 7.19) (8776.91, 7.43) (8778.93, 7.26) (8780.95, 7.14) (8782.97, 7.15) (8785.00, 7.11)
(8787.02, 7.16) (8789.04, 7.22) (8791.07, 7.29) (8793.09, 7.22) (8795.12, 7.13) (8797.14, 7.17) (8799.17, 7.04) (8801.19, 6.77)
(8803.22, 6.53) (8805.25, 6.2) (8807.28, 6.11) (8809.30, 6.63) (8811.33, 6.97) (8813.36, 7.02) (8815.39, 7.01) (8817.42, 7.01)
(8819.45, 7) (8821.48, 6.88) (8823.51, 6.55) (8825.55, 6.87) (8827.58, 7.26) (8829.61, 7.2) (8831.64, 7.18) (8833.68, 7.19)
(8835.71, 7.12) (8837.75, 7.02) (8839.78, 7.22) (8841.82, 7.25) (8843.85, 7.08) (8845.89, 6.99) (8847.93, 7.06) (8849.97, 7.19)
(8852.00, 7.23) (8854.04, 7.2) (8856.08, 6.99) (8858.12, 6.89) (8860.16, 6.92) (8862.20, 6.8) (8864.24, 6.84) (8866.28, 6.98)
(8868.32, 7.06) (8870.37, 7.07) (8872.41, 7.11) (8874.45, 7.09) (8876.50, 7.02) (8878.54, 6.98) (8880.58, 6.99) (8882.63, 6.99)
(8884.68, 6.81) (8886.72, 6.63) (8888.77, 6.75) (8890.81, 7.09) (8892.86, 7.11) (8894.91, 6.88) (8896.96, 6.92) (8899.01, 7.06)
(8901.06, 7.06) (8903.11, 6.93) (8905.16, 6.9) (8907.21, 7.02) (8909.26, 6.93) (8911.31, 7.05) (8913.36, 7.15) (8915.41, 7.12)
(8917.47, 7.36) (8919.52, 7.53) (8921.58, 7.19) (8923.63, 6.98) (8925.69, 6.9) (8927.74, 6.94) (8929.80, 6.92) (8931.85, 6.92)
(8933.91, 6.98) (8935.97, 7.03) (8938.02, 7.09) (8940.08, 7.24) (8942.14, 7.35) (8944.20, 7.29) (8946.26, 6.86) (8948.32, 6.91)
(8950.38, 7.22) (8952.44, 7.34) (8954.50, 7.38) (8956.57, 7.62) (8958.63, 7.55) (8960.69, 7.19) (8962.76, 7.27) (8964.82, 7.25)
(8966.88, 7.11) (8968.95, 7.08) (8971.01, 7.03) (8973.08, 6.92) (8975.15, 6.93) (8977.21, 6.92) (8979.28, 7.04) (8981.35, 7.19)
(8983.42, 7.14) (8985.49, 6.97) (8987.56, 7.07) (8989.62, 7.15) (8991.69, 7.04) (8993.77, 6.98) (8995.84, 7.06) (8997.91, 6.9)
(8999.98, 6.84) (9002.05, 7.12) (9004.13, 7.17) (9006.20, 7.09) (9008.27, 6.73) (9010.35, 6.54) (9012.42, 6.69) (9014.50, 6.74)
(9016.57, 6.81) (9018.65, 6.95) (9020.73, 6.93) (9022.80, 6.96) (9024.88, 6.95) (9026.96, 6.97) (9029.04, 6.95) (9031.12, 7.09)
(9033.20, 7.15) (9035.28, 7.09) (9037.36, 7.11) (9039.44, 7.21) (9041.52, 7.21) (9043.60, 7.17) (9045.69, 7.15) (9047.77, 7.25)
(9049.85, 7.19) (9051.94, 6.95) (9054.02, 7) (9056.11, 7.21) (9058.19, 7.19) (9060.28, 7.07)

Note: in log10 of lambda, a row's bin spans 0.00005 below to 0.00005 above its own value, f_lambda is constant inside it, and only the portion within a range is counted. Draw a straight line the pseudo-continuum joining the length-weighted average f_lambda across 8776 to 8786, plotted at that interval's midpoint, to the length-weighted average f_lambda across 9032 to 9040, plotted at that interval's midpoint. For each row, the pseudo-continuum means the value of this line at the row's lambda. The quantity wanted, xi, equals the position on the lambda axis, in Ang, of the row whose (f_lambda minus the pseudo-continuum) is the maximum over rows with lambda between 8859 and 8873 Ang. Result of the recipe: 8872.41 Ang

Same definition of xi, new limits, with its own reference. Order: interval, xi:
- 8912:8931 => 8919.52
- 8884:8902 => 8892.86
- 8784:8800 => 8791.07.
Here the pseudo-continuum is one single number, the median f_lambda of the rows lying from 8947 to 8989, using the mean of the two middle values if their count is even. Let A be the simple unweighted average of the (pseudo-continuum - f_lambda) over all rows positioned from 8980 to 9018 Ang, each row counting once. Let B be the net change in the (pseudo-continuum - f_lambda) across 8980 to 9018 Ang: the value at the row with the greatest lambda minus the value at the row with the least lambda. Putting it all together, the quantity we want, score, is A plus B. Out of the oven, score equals 0.55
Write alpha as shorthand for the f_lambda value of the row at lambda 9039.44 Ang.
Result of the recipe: 7.21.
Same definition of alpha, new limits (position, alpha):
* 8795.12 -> 7.13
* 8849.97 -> 7.19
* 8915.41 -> 7.12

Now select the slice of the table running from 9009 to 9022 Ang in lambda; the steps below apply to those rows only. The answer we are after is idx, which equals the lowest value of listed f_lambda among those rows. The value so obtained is 6.54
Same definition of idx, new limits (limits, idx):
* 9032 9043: 7.09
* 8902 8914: 6.9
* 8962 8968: 7.11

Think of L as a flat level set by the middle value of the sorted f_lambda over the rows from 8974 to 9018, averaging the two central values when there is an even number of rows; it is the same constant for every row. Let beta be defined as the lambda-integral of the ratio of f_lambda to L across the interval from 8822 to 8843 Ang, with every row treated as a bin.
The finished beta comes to 21 Ang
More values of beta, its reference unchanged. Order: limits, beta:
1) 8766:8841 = 75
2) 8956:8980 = 25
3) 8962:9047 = 85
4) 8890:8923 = 33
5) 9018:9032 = 14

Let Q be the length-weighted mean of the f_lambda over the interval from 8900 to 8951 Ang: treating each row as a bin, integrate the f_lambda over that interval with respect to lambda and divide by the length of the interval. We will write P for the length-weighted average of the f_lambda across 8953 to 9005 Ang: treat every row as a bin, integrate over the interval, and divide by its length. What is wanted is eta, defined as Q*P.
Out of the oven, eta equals 50.4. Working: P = 7.12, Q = 7.07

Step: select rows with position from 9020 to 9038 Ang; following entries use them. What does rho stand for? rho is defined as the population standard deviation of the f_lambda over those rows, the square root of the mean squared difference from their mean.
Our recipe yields 0.081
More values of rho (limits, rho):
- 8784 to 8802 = 0.142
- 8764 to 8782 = 0.201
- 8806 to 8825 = 0.294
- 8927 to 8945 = 0.158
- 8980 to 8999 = 0.089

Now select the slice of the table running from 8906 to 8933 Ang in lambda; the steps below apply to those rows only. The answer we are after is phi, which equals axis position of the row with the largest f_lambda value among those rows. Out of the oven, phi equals 8919.52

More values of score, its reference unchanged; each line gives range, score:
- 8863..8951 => -0.28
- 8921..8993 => 0.16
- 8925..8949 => 0.08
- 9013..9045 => -0.32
